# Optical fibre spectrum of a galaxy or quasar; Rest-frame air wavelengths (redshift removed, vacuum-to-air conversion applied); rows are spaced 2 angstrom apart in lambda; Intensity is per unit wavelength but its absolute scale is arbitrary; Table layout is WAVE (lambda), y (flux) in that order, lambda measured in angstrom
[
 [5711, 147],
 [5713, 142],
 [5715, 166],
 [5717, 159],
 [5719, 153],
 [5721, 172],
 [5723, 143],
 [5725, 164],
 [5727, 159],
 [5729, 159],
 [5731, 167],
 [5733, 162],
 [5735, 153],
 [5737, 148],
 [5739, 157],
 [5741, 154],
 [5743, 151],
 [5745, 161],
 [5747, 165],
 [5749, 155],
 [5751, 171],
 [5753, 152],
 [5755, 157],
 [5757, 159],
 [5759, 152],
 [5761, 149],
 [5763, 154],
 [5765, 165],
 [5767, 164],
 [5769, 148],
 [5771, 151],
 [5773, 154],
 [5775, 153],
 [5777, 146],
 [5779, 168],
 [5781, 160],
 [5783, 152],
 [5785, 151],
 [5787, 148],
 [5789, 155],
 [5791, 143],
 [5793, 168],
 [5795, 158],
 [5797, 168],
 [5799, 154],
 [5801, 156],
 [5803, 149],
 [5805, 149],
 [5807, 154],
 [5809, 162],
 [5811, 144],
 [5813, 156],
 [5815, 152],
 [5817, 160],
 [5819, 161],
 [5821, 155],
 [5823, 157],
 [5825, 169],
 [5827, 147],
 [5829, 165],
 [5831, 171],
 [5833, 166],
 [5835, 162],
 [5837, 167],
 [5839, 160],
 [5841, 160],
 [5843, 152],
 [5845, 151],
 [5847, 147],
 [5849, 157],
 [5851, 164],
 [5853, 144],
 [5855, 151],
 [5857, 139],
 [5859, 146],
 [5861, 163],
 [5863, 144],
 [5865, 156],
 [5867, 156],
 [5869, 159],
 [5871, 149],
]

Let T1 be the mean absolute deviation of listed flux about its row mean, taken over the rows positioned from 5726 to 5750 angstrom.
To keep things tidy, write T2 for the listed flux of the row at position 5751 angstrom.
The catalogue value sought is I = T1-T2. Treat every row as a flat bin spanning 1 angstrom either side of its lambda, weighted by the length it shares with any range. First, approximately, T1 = 4.6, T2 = 171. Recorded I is -166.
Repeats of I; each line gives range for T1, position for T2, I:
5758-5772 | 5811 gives -138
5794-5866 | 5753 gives -145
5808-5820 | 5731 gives -162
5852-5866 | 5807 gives -147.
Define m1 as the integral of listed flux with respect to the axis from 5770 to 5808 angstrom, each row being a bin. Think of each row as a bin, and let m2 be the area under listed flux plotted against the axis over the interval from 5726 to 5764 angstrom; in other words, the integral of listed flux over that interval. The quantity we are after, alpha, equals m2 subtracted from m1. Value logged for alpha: -96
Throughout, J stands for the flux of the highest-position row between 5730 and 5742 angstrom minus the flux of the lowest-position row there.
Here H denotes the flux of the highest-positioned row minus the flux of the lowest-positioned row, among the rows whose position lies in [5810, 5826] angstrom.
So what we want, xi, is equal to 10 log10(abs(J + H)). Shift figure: 10.8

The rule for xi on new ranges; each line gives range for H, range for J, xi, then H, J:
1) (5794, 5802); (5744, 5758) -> 6.0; -2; -2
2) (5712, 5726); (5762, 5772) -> 12.8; 22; -3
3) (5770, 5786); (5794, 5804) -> 9.5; 0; -9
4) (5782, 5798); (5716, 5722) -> 14.6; 16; 13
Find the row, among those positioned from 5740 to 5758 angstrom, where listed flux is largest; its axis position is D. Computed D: 5751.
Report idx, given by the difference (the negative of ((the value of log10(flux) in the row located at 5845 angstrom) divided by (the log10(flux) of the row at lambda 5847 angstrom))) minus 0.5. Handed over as -1.51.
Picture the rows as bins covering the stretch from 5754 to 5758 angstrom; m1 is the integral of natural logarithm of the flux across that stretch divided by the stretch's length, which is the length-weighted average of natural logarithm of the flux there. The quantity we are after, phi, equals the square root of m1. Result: 2.25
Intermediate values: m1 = 5.063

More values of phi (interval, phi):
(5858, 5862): 2.24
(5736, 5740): 2.24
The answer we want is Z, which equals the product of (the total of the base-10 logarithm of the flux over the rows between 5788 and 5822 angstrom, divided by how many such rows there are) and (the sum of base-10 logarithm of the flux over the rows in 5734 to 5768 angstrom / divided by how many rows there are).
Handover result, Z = 4.81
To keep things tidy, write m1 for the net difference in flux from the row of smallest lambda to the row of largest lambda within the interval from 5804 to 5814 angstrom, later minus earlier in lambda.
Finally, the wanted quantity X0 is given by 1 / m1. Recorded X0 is 0.14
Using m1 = 7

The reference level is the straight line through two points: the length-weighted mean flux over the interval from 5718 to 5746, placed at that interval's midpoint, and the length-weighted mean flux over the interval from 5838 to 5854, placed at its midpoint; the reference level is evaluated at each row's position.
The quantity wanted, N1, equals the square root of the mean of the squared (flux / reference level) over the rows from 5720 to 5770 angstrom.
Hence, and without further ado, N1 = 1.01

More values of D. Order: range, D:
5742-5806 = 5751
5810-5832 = 5831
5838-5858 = 5851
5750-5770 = 5751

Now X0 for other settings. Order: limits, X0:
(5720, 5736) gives -0.05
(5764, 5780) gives 0.33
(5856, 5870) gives 0.05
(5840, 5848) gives -0.08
